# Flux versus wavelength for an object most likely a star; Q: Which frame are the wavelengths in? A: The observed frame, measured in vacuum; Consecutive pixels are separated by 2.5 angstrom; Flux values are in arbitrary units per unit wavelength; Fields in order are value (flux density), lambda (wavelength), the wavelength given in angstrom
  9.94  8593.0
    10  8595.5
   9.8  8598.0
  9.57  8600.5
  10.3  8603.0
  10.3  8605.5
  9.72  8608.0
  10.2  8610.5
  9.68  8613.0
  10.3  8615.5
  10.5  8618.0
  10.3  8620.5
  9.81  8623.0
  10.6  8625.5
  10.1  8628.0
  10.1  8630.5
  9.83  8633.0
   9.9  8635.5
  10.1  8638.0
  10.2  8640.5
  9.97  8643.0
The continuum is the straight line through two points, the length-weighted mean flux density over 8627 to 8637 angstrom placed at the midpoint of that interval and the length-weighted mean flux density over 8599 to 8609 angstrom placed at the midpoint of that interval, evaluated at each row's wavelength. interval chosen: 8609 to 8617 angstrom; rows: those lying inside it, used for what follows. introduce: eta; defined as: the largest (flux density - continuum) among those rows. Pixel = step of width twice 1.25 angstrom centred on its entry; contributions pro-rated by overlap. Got 0.3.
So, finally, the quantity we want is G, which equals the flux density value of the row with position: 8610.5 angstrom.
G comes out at 10.2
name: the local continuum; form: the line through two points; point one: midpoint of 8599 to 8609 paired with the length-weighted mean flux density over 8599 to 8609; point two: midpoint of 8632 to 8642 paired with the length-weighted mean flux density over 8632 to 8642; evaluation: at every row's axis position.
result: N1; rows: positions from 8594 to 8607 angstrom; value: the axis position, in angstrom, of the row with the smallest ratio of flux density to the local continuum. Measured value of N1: 8600.5 angstrom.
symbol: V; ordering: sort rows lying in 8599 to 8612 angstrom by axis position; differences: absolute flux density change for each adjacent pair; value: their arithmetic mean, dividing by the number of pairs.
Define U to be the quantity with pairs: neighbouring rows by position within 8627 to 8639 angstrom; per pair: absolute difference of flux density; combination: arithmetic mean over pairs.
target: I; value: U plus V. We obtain 0.58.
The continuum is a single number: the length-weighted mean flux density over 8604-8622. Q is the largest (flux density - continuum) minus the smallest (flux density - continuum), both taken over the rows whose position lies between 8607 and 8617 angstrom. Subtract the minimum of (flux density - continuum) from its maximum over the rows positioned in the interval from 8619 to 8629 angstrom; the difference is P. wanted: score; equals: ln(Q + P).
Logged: 0.3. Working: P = 0.8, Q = 0.62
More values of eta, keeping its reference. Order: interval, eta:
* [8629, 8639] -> 0.1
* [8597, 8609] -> 0.3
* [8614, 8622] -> 0.5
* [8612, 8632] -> 0.6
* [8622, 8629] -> 0.6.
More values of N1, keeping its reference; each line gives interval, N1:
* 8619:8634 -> 8623.0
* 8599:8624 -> 8600.5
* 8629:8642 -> 8633.0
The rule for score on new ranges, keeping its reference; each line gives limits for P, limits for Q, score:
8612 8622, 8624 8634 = 0.5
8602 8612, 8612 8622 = 0.3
